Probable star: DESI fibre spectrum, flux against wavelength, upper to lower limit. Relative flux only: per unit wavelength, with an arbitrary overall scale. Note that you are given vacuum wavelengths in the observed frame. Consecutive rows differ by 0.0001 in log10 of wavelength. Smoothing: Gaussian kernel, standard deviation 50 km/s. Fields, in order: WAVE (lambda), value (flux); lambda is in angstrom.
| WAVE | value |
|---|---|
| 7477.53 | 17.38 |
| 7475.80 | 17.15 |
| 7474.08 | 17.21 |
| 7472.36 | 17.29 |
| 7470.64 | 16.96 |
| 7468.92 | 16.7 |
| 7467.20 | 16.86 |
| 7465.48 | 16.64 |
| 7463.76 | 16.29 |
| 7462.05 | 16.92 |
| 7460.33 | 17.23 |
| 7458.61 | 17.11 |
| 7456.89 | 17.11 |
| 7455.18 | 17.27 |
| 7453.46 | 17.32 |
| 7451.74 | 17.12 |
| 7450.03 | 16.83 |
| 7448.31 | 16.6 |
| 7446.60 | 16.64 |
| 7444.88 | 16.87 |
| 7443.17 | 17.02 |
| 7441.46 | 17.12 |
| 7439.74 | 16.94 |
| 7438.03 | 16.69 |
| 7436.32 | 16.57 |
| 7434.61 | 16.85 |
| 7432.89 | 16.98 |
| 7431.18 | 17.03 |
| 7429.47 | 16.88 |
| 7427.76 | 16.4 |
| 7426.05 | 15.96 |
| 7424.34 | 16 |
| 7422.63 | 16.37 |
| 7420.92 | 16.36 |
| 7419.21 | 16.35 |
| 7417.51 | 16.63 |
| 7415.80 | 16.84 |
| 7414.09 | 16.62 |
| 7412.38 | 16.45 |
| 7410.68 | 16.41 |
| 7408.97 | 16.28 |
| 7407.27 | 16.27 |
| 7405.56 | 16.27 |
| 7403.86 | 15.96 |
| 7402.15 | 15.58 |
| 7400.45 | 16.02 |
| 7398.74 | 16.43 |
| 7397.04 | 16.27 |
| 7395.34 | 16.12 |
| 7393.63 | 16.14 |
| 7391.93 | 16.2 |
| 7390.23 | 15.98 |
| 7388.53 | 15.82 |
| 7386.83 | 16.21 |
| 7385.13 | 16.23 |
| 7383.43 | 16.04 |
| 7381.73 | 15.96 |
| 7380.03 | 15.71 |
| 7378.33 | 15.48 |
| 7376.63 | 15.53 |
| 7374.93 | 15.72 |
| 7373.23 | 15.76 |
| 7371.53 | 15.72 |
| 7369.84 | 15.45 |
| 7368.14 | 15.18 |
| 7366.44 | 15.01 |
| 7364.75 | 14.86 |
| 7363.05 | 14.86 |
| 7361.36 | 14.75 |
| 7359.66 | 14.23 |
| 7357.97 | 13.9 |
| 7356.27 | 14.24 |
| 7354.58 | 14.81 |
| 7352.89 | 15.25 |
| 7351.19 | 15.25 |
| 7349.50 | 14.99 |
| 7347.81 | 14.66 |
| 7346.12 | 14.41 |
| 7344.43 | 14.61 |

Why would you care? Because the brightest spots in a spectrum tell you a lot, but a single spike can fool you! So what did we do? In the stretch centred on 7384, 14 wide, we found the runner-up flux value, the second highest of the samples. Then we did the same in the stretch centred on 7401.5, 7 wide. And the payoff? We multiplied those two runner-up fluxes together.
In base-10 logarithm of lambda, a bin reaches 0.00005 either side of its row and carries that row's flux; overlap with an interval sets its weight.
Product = 260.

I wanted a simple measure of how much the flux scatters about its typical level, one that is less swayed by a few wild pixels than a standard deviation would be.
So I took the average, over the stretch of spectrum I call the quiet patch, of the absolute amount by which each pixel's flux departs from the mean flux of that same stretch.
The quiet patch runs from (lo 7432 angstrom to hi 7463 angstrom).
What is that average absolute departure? 0.19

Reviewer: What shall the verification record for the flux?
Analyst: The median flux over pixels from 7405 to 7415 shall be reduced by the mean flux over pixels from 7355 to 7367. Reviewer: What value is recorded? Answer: 1.8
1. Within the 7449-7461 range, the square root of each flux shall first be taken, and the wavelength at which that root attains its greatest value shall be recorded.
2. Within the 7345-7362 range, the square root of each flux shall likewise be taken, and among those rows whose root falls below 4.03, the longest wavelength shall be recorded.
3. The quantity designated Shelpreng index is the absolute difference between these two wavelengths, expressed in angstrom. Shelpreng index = 92.1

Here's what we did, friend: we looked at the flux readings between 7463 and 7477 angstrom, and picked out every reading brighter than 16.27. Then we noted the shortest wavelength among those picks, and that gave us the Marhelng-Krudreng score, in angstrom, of 7463.76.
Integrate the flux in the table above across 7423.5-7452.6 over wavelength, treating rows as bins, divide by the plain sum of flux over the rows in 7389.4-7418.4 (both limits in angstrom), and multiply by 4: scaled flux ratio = 7.05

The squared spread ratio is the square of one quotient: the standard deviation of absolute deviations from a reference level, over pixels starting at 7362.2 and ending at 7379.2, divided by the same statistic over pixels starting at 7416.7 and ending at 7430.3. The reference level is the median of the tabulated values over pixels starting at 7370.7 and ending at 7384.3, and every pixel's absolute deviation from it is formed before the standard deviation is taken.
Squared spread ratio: 1.3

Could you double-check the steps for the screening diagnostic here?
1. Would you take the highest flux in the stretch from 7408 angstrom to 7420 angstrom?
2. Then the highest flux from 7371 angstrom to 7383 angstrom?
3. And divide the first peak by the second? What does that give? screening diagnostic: 1.06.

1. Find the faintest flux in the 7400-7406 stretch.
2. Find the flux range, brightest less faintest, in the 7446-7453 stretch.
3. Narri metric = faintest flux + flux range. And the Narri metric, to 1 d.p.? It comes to 16.1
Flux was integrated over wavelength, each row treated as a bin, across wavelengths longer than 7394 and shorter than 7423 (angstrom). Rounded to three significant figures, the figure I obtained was 473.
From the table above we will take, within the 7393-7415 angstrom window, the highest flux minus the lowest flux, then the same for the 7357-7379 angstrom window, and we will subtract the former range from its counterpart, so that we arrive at 0.82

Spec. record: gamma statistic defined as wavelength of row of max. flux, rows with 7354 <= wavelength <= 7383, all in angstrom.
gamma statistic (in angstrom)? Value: 7381.73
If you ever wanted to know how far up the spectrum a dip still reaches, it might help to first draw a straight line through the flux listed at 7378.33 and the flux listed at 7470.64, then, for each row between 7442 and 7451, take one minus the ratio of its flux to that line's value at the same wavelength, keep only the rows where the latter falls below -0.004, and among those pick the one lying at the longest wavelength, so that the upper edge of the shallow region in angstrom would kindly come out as 7450.03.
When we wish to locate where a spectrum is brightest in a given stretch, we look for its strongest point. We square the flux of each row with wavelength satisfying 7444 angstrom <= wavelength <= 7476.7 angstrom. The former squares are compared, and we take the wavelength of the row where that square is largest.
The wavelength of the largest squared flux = 7453.46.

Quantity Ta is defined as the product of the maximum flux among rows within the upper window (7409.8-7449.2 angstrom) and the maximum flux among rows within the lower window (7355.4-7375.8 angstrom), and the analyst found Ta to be 270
